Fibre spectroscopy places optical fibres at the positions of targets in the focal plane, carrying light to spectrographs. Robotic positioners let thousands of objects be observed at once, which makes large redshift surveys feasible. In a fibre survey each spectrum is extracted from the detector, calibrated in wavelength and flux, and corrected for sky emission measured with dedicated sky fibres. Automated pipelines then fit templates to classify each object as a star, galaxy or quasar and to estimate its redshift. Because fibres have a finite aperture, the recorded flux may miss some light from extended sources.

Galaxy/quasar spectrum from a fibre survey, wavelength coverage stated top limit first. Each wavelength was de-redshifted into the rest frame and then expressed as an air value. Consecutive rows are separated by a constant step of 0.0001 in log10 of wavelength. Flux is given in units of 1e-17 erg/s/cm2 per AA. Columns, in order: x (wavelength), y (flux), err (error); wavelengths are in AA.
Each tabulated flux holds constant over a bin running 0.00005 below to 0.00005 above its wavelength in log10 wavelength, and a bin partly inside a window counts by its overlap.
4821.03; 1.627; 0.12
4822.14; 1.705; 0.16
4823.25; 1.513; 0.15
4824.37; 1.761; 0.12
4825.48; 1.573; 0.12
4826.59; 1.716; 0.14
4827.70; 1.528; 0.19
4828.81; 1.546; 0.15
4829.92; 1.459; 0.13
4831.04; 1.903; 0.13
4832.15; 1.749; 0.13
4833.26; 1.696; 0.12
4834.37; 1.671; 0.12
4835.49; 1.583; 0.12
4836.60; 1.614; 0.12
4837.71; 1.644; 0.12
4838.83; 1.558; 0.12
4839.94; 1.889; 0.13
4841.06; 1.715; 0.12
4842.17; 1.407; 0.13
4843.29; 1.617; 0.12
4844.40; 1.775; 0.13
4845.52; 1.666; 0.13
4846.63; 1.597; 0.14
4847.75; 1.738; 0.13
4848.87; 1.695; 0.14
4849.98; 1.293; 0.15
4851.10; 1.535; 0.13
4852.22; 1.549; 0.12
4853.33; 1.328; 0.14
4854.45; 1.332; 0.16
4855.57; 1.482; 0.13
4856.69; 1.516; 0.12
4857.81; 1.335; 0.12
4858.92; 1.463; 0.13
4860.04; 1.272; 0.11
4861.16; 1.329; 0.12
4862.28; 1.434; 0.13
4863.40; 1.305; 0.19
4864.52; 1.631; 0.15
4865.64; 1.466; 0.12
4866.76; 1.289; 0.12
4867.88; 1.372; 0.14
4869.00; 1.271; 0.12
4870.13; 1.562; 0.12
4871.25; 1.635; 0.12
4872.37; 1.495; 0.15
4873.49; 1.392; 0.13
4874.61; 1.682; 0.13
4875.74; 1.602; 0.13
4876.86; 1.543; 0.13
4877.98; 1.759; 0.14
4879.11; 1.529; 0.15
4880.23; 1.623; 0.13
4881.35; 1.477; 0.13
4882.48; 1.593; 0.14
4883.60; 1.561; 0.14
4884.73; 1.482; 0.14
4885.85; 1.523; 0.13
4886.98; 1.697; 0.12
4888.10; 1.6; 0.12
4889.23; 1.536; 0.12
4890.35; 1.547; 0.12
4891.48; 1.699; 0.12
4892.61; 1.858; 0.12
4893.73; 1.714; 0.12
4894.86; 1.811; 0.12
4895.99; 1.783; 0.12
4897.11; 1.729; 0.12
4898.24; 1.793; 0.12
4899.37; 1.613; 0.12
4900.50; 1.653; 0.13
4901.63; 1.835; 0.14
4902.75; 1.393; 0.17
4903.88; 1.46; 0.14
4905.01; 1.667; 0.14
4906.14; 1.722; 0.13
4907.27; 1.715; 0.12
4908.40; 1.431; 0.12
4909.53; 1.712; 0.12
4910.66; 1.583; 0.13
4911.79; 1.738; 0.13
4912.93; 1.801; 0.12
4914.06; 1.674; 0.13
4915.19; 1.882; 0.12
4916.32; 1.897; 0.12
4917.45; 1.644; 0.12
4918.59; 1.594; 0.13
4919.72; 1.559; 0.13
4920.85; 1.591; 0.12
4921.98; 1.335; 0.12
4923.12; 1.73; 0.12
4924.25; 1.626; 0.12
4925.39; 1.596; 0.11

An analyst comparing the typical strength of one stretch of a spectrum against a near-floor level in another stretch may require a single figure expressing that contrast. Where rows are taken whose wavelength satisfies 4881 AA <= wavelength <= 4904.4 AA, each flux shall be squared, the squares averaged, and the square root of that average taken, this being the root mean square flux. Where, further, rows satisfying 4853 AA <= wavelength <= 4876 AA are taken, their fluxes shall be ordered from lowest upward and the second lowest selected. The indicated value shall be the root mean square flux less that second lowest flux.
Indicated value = 0.369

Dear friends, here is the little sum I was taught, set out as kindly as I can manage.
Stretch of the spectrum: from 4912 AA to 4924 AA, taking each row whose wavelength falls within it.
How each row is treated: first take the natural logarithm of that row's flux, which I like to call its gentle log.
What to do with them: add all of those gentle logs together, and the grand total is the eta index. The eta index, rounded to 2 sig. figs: 5.1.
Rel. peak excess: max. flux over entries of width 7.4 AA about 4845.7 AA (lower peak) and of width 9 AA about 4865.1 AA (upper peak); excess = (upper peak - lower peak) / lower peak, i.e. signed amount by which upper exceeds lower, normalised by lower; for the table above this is -0.081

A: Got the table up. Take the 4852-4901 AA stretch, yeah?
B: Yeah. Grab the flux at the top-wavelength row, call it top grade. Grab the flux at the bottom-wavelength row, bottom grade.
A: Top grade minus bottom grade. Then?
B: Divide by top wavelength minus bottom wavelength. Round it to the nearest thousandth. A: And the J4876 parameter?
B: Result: 0.002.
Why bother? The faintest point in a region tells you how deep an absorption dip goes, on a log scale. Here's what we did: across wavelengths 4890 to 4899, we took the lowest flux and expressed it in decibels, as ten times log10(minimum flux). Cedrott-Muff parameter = 1.9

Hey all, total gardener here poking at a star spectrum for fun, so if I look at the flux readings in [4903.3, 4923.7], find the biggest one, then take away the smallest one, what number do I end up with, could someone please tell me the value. 0.56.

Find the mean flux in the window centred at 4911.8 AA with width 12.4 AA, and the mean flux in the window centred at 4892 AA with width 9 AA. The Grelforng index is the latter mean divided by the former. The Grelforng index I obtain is 0.99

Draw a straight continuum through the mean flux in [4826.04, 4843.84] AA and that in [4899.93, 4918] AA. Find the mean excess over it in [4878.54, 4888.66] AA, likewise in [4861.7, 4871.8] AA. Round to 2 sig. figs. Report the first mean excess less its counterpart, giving 0.12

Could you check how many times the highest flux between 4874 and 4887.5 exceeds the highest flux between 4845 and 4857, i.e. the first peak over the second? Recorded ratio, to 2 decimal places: 1.01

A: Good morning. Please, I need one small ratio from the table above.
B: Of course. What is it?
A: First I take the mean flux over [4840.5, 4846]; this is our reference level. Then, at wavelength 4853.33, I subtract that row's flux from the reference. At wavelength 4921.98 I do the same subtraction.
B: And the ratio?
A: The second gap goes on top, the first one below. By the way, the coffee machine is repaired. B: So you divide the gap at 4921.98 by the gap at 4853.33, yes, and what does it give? 0.98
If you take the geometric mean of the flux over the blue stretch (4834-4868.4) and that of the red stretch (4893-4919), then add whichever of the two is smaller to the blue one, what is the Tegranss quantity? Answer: 3.02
